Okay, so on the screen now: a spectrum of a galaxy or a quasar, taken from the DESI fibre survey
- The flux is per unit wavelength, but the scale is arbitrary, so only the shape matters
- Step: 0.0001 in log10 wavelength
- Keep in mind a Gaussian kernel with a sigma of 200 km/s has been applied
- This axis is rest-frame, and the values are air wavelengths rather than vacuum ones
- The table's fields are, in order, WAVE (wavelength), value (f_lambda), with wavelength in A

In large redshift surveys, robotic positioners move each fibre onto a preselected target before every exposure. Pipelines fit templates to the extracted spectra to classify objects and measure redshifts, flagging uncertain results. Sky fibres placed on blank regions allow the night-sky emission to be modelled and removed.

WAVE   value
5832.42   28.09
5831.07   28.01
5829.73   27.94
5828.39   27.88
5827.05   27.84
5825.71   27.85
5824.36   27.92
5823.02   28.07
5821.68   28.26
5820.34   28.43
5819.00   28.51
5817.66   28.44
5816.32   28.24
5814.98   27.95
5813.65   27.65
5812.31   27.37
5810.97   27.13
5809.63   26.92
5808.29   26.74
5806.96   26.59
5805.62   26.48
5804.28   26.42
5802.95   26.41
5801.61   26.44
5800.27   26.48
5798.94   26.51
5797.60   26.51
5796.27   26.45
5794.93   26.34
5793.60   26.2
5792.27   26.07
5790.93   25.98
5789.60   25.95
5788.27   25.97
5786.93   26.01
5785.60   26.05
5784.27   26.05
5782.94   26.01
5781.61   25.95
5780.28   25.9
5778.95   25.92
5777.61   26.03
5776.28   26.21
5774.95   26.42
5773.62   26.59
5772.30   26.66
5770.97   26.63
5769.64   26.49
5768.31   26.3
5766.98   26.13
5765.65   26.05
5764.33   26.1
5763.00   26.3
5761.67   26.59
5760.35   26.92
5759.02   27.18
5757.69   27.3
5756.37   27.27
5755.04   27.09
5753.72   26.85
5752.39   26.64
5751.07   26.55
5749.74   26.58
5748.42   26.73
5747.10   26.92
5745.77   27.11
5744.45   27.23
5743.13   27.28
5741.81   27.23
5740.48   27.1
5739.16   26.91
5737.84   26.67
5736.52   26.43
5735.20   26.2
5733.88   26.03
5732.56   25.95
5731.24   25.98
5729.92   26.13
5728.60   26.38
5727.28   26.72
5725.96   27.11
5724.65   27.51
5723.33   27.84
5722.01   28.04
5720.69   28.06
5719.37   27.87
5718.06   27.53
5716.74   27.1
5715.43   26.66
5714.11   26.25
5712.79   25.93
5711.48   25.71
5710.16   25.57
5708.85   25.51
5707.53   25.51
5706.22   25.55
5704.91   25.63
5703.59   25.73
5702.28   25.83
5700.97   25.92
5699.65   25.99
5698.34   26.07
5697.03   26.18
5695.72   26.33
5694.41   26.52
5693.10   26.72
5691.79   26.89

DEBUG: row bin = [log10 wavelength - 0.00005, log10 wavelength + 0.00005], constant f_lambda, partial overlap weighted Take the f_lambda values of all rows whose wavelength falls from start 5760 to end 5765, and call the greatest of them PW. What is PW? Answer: 26.92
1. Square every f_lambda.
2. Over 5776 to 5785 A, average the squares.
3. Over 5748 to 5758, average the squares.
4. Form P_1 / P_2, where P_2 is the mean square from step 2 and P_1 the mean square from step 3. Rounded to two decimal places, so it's 1.07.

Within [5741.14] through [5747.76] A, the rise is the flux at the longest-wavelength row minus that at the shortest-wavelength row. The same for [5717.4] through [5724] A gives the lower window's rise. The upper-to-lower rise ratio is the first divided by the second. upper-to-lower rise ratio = -1.0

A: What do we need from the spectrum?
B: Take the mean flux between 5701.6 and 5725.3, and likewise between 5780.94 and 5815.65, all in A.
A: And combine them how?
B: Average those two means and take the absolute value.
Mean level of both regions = 26.5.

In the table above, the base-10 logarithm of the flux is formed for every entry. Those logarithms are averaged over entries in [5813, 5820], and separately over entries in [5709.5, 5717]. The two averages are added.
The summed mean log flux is 2.87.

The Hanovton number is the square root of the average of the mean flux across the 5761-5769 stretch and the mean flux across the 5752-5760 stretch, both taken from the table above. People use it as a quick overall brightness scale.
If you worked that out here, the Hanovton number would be 5.16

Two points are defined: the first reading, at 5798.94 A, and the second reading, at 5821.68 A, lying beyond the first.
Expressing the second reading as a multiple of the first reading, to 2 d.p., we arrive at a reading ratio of 1.07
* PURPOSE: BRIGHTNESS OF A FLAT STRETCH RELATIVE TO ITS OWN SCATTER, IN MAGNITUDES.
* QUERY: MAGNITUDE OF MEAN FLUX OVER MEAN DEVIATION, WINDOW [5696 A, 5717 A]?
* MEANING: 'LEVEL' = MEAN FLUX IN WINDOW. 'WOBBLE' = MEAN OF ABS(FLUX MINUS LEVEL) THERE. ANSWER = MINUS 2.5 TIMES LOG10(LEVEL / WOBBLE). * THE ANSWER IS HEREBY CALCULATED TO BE -4.8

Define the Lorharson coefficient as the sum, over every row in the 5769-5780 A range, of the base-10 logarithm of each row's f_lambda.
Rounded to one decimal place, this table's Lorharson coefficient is 11.4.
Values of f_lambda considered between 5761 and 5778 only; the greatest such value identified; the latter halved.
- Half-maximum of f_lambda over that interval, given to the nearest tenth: 13.3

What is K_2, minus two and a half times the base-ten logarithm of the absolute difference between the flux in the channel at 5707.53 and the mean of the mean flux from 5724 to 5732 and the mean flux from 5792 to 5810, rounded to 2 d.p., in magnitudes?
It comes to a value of -0.05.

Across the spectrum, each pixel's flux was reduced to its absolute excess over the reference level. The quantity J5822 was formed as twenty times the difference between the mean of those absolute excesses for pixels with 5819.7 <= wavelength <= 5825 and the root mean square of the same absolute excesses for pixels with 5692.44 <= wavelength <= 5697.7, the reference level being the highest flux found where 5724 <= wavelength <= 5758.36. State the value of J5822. -8.6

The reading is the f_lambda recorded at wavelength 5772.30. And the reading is 26.66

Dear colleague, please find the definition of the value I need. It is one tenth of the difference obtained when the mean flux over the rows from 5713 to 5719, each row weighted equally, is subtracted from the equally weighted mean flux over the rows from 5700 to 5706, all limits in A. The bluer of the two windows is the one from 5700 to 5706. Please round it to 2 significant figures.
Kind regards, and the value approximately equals -0.11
